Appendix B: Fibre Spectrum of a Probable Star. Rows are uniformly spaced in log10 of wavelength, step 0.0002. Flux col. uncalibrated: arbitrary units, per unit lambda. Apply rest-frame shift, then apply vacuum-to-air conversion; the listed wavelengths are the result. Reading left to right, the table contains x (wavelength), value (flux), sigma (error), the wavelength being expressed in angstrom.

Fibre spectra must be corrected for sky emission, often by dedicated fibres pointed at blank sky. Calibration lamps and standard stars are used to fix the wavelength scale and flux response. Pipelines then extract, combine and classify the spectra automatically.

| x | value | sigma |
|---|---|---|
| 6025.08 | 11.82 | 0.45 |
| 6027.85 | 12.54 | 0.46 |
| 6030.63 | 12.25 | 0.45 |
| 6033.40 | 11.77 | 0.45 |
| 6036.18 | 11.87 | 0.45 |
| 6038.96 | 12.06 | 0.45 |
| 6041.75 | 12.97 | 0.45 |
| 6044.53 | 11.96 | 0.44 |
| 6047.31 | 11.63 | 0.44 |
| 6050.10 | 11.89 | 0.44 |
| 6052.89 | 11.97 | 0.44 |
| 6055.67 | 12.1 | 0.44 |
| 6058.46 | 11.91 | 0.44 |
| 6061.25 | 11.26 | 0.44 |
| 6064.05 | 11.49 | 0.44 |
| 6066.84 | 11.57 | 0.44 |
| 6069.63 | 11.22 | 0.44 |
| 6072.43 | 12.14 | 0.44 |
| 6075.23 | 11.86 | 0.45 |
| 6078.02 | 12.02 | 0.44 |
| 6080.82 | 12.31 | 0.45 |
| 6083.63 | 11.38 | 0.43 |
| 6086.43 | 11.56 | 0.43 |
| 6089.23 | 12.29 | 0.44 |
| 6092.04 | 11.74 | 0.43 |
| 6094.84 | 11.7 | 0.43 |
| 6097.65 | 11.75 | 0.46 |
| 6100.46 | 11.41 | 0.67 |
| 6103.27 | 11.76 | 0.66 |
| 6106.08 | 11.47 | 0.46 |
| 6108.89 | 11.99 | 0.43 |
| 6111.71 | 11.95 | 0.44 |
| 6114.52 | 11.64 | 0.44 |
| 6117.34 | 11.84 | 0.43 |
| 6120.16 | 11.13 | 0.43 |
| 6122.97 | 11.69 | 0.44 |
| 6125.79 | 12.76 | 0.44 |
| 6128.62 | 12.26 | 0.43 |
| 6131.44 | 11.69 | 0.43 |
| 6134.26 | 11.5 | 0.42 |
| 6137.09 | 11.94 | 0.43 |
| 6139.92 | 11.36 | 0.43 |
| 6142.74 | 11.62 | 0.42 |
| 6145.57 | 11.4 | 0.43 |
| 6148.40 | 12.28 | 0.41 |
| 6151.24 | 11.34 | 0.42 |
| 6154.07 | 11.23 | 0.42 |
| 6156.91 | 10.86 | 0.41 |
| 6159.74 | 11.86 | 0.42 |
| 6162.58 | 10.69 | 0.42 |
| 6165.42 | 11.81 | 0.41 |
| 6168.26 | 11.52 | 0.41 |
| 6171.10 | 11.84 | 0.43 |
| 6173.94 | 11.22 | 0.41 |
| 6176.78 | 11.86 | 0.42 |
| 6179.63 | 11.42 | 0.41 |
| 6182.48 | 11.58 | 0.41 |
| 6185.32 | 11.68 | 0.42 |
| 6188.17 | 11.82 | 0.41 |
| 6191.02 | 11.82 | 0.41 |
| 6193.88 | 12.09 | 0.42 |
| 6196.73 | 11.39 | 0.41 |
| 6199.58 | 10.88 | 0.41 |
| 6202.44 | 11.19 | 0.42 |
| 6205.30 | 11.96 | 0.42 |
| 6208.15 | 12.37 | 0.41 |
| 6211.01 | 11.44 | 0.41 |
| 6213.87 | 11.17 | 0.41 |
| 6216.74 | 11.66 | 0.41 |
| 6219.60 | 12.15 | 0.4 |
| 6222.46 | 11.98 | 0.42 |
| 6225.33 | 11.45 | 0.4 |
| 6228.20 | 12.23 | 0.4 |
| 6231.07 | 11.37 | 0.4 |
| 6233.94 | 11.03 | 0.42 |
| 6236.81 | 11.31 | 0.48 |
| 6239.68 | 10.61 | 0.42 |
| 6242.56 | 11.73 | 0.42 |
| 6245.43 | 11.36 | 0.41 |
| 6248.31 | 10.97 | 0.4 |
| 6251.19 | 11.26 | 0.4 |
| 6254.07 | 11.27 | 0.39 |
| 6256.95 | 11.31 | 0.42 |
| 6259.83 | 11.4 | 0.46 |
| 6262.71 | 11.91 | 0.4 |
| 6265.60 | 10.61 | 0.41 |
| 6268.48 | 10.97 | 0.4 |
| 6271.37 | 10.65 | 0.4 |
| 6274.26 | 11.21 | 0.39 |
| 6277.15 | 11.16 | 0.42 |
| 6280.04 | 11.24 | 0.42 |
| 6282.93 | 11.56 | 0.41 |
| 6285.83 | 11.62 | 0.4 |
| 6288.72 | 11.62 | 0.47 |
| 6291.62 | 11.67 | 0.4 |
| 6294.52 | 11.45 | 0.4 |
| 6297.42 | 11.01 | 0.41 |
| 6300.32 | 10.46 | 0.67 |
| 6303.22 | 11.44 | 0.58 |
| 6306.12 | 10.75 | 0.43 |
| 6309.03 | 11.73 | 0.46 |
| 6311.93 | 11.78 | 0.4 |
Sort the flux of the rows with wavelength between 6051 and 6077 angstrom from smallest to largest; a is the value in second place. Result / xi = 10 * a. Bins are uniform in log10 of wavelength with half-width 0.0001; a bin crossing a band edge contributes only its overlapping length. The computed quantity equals 113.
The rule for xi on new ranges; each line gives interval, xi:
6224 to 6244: 110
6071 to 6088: 116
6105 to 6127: 115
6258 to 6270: 110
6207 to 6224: 114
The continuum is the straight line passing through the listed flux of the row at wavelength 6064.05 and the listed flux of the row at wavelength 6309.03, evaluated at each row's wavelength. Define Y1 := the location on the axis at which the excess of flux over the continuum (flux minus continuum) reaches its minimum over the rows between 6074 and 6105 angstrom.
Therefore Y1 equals 6083.63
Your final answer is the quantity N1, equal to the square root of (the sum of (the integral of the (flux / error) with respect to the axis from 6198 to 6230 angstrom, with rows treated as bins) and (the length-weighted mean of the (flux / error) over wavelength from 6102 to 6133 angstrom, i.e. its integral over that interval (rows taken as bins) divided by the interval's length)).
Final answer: 30.6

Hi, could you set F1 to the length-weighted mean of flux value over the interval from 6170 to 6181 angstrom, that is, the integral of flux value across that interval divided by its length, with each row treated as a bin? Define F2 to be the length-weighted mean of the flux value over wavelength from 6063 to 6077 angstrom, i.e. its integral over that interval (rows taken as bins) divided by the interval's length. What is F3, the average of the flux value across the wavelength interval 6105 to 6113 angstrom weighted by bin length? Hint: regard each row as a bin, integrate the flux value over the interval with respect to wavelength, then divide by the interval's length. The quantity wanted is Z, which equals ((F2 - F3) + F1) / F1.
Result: 0.99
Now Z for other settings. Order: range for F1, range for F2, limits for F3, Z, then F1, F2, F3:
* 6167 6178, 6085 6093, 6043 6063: 1.00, 11.6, 11.9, 11.8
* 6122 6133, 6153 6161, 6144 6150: 0.96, 12.1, 11.3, 11.8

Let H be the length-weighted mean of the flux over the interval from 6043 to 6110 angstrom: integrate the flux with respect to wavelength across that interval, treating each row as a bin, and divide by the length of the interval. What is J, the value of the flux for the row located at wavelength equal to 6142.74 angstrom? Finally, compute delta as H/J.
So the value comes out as 1.01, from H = 11.8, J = 11.62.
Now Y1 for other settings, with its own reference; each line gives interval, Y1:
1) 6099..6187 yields 6162.58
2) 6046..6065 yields 6061.25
